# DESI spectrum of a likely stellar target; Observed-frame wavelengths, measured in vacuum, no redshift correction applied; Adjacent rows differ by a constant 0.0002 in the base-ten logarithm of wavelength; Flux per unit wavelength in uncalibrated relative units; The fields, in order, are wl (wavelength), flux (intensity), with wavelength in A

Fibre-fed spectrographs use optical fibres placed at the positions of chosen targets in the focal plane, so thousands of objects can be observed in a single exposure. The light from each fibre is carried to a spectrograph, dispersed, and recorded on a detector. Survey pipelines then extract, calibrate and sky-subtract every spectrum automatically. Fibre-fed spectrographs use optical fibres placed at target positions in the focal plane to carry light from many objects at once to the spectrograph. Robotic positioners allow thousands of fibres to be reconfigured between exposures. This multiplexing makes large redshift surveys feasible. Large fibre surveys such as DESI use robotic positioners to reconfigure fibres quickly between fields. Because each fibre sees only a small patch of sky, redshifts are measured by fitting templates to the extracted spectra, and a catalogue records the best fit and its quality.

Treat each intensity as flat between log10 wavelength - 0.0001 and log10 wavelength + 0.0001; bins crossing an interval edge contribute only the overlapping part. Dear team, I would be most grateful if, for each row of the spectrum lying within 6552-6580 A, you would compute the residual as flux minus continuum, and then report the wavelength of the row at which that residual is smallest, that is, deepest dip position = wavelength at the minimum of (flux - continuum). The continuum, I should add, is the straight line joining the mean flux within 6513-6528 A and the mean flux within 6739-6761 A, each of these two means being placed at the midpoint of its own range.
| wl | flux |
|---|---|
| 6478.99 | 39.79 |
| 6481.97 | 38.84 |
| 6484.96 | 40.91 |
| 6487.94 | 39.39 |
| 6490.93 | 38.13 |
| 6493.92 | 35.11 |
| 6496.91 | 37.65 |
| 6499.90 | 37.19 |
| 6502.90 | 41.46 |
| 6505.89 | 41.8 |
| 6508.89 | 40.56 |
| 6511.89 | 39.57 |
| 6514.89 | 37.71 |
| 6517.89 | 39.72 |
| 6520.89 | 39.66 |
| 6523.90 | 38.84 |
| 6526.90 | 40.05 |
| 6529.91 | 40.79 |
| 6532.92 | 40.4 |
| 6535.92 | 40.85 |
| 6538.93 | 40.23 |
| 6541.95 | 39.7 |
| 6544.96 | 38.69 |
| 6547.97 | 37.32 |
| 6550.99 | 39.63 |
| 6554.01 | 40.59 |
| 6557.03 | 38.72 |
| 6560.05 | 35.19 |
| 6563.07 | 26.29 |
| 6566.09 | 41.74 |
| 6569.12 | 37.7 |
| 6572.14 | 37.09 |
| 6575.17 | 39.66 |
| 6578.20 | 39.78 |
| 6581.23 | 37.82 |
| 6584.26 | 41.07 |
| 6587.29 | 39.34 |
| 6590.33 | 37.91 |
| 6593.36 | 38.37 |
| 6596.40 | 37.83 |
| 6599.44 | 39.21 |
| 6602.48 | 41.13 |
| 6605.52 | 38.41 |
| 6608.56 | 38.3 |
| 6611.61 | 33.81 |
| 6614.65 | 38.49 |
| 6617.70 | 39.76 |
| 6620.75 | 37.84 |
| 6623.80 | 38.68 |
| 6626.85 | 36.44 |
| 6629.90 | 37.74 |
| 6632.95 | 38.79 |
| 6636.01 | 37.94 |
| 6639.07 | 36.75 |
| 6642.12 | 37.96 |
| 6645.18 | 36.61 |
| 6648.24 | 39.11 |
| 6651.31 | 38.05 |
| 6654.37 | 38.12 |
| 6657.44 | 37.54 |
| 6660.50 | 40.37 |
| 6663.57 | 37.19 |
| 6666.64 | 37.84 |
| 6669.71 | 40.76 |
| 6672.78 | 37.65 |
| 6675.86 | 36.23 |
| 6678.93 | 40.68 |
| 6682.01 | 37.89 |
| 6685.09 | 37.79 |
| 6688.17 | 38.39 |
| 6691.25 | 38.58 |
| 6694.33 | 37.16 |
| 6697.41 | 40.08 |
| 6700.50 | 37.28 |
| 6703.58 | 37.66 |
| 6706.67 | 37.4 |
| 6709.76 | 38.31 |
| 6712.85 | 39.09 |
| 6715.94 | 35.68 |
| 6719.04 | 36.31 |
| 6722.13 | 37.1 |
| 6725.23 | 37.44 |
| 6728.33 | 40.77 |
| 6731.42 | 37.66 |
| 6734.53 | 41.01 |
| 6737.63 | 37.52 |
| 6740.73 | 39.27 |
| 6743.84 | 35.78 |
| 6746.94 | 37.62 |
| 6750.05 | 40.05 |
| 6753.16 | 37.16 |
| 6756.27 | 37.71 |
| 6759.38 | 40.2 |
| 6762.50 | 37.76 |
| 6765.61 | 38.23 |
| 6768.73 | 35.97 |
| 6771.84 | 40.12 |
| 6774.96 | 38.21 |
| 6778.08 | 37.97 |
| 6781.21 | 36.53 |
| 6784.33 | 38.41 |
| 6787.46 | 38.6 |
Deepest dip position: 6563.07 A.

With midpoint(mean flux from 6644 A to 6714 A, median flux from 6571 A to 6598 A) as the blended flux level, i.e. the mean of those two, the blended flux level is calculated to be 38.3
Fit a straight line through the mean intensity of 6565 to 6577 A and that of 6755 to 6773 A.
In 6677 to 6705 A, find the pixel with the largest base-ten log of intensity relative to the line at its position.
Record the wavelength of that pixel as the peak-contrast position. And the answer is 6678.93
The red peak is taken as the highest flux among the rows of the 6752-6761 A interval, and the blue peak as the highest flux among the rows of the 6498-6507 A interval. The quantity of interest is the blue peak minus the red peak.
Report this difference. 1.6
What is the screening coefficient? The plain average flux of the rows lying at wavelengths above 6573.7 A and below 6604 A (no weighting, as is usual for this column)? 39.2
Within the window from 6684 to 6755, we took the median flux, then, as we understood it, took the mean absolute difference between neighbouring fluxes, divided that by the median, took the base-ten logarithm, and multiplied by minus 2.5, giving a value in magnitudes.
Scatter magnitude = 3.26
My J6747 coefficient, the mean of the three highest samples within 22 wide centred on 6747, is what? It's 39.0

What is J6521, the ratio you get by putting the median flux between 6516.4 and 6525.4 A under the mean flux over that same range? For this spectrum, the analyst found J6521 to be 0.99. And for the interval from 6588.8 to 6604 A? 1.01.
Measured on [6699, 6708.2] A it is 1.00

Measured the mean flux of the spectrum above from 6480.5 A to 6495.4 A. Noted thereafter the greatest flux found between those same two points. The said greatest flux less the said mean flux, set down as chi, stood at 2.4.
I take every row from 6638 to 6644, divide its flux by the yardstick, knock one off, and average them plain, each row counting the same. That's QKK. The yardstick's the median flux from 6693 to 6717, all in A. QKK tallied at 0.00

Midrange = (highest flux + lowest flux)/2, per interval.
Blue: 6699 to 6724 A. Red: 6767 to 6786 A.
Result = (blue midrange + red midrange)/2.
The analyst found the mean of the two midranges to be 37.7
